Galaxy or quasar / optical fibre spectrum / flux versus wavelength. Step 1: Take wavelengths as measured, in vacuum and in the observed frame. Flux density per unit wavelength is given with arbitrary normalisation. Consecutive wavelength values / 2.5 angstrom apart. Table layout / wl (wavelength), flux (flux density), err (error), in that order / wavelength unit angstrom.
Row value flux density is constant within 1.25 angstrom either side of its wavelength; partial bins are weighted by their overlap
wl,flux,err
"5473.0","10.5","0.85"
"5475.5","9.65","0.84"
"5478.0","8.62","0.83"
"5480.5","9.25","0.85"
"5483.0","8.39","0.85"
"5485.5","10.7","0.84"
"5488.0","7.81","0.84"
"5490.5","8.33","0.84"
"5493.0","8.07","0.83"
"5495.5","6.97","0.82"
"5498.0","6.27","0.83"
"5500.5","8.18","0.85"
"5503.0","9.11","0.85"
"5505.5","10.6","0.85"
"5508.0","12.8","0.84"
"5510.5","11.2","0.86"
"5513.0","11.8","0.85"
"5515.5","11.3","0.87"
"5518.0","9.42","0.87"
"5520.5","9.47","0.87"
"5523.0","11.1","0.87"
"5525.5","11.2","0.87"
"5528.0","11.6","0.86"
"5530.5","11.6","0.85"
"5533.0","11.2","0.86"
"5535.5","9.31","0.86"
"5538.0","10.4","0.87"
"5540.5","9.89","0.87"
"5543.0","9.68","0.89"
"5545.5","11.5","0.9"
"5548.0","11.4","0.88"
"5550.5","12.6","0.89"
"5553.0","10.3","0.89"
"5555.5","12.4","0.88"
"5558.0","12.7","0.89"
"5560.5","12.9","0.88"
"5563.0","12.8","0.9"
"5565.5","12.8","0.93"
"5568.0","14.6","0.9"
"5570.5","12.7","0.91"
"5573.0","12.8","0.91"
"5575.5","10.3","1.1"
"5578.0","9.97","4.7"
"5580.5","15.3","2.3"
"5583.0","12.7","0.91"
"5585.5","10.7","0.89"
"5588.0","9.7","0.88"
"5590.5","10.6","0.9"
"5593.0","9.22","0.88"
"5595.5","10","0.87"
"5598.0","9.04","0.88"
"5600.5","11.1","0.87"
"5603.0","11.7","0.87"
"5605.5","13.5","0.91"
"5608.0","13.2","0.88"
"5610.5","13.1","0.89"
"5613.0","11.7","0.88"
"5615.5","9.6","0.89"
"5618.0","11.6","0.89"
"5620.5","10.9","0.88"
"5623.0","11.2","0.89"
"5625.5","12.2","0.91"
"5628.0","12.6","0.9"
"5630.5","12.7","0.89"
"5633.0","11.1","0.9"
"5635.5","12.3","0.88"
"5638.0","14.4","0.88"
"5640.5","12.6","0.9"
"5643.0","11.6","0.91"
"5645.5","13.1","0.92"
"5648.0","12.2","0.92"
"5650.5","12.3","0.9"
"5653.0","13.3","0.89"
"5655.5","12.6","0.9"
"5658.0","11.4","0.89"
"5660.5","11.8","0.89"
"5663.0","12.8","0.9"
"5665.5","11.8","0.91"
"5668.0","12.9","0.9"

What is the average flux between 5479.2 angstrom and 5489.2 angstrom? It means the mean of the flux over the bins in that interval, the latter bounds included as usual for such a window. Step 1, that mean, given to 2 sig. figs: 9.0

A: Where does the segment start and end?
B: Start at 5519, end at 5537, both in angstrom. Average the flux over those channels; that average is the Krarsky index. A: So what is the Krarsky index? 10.8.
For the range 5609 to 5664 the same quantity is 12.1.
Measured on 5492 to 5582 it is 11.0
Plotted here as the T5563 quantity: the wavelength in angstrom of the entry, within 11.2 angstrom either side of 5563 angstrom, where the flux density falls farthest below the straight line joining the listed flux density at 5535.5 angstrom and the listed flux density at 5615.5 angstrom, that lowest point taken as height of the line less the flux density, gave 5553.0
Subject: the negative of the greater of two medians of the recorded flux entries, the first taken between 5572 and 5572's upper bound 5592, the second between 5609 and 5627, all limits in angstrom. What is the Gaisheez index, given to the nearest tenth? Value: -11.6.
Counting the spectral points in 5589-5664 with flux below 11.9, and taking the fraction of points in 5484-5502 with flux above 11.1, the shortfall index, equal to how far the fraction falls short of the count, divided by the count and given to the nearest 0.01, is 1.00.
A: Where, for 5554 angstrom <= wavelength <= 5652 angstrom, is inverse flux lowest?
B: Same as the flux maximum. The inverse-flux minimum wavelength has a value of 5580.5 angstrom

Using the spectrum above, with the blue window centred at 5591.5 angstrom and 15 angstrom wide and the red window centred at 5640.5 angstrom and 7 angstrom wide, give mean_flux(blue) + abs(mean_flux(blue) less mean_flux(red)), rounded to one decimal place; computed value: 12.9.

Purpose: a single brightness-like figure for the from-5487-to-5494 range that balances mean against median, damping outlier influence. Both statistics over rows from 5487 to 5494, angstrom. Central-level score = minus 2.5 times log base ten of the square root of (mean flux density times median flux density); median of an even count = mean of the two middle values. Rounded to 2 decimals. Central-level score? -2.27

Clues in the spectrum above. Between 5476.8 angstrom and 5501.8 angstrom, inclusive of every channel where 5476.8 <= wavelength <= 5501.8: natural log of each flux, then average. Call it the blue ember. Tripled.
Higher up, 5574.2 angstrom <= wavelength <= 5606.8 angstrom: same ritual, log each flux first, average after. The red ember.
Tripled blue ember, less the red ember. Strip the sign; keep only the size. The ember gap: 3.91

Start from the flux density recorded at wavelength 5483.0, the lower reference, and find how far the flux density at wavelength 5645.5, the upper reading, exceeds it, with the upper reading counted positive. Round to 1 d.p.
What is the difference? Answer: 4.7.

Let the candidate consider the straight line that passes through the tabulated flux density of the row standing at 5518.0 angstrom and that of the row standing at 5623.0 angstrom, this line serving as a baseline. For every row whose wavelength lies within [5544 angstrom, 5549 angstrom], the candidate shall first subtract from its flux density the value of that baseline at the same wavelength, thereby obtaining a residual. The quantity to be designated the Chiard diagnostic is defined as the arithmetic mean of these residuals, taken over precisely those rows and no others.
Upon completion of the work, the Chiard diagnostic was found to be 1.5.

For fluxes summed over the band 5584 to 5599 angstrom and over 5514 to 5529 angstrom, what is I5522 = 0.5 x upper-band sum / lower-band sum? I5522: 0.46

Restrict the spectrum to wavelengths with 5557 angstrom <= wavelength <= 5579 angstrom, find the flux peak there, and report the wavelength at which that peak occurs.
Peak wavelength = 5568.0 angstrom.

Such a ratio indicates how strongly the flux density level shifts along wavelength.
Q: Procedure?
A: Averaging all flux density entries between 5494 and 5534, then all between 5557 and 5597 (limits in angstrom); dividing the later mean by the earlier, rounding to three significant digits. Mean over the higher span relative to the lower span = 1.16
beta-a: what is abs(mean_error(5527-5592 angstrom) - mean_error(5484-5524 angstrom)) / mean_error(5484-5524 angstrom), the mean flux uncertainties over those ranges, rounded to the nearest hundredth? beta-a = 0.29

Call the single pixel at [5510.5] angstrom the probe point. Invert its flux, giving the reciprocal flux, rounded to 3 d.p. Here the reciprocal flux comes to 0.089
